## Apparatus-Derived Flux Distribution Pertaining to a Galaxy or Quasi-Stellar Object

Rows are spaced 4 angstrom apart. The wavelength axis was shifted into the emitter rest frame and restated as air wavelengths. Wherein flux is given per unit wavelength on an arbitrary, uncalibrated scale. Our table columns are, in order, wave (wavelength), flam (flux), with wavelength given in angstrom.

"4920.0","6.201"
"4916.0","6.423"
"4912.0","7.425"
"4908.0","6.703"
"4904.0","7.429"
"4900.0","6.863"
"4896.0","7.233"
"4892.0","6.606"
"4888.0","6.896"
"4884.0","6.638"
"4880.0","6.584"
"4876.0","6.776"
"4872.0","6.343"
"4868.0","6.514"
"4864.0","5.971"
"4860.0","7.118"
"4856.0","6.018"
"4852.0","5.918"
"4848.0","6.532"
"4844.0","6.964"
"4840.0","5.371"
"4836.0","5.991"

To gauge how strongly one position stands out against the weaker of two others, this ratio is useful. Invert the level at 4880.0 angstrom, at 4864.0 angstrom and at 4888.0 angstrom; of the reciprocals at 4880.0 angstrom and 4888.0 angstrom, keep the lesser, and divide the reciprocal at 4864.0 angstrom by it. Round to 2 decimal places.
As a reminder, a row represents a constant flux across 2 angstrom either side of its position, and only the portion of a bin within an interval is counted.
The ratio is 1.15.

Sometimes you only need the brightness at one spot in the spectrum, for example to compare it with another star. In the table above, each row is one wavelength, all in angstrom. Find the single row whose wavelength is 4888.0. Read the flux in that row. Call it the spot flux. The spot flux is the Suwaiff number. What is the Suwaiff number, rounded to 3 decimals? 6.896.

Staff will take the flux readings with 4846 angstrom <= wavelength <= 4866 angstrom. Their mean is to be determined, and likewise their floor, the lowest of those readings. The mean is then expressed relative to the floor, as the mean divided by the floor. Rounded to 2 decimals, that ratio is 1.07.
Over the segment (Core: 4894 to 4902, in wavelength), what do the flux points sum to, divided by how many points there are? 7.05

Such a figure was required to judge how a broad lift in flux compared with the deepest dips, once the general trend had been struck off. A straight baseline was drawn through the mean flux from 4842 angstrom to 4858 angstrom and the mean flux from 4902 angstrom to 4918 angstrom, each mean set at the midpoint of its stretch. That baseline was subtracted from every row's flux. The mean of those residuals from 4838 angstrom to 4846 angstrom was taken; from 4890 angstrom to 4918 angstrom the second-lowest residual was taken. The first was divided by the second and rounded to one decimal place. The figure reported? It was 0.4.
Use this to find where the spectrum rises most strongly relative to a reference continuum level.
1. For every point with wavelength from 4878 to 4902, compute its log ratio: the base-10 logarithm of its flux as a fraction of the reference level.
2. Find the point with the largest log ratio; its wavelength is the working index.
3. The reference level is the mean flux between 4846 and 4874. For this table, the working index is 4896.0 angstrom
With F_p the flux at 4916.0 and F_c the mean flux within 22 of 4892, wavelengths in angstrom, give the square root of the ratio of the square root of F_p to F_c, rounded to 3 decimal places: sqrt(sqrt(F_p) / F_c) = 0.608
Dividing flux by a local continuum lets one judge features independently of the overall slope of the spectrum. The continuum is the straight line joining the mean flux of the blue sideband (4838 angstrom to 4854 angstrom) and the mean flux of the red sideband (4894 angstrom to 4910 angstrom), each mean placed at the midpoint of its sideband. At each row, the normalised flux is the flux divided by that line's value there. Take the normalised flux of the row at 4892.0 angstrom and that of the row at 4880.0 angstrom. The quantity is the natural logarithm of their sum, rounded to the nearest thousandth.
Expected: 0.661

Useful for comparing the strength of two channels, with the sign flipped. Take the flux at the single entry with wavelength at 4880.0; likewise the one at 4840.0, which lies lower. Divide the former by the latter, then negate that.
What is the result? -1.23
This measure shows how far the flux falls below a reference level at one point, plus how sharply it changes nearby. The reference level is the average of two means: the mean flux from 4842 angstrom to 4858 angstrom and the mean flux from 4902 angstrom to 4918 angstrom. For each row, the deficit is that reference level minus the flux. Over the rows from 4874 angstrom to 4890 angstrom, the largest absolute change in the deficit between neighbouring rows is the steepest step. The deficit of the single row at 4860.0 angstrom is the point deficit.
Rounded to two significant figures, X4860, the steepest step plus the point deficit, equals -0.18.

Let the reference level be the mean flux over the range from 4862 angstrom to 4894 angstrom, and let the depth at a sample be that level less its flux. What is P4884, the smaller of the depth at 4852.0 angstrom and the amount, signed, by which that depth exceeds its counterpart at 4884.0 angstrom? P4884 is 0.62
